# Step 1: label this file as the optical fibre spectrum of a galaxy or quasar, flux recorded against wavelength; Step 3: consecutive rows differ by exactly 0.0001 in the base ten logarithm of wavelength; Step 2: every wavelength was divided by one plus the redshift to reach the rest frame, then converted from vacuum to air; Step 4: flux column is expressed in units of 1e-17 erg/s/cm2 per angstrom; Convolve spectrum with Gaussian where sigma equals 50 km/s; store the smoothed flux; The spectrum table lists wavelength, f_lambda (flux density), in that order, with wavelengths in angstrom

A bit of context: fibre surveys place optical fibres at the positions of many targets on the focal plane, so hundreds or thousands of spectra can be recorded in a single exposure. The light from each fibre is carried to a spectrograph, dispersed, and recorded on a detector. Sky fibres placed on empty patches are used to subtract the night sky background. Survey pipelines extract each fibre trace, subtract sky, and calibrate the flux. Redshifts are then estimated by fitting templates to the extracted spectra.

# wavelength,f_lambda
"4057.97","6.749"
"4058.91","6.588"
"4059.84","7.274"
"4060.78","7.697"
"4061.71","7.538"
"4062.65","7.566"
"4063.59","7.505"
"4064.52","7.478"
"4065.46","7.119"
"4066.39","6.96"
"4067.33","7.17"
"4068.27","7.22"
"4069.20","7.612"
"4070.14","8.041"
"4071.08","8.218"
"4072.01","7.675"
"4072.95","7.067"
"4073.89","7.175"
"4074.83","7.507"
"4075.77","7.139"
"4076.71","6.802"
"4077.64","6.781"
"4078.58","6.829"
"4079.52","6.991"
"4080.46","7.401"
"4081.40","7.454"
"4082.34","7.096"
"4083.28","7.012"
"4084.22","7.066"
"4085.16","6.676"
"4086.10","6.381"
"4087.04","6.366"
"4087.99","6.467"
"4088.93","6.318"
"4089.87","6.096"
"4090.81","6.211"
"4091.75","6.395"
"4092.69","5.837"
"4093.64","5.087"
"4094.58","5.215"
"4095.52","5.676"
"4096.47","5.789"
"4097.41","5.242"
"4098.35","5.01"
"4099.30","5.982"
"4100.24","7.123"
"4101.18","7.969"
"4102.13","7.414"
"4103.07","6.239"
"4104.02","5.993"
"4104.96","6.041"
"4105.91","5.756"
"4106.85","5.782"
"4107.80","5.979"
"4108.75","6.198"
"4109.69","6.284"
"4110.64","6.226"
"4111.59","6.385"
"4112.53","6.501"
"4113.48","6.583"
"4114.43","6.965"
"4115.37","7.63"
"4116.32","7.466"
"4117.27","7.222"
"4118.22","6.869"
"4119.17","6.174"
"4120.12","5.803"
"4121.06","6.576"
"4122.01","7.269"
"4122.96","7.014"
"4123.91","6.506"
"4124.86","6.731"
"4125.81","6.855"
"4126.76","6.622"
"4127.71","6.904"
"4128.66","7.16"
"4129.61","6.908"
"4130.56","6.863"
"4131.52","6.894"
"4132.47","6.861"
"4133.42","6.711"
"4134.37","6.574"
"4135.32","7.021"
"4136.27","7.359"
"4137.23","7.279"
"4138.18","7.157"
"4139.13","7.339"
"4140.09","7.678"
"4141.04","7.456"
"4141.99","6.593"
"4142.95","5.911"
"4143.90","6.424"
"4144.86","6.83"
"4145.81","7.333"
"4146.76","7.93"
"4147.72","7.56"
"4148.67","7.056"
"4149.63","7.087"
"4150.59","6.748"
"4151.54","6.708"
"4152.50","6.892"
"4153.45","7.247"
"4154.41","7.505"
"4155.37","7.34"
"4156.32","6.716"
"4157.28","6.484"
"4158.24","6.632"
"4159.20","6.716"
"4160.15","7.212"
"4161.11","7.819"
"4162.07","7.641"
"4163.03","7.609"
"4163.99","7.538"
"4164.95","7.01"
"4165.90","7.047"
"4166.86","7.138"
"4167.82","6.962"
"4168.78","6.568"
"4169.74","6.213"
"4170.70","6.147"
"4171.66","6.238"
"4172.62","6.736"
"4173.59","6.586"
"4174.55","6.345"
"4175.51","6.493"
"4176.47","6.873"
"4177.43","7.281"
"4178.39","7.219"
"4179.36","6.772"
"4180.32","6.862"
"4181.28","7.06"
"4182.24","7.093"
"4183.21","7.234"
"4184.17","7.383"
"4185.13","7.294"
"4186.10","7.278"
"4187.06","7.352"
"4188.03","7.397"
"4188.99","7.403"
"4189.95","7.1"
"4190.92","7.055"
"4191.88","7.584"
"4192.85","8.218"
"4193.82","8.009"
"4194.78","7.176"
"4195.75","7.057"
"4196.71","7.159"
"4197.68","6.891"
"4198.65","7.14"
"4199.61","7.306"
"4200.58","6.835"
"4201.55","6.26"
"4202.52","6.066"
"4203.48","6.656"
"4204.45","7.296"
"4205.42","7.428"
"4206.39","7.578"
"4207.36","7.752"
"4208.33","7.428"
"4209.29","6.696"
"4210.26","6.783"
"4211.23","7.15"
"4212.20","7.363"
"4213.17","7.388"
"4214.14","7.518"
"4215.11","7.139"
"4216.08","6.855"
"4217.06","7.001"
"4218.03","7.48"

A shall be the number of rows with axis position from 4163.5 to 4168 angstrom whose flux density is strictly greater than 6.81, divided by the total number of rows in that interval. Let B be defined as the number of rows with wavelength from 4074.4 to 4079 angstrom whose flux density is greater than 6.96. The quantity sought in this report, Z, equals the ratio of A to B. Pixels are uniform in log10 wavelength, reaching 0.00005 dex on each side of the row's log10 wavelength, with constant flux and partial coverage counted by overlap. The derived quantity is 0.5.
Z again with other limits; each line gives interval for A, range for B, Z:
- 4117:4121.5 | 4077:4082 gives 0.1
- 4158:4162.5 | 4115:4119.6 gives 0.2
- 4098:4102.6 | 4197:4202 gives 0.3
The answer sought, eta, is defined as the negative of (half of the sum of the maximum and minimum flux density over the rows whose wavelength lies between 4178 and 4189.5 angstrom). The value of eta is -7.09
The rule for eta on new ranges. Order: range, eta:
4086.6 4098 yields -5.78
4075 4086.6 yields -6.92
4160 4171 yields -6.98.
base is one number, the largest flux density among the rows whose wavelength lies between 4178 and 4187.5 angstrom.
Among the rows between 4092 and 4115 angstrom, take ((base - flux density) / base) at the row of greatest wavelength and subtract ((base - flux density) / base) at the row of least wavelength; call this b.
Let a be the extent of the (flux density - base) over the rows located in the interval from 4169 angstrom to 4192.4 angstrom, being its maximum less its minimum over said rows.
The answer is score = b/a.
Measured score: -0.11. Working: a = 1.4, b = -0.15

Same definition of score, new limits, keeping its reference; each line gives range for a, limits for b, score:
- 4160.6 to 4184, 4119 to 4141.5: -0.10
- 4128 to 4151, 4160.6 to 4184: 0.04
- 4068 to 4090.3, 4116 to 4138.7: 0.02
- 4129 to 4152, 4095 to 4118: -0.10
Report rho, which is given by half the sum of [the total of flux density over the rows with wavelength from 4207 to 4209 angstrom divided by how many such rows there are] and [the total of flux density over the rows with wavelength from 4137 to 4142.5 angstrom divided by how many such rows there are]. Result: 7.42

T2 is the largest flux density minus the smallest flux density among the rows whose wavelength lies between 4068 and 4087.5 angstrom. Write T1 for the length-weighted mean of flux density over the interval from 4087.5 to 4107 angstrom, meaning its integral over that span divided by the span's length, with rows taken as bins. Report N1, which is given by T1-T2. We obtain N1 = 4.23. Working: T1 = 6.1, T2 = 1.9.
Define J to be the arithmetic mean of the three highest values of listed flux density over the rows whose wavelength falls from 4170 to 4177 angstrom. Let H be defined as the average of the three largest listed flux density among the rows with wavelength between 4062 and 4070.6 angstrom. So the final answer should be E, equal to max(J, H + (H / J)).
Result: 8.89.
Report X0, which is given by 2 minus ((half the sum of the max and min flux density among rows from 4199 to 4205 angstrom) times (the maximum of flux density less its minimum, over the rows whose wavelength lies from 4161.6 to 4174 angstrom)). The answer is -8.0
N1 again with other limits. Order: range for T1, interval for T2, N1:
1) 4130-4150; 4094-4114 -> 4.08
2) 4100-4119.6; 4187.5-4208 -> 4.45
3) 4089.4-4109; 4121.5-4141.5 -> 4.88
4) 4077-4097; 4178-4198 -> 4.99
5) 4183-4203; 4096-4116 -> 4.24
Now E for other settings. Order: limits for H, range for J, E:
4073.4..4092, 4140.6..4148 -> 8.43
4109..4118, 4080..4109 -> 8.42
